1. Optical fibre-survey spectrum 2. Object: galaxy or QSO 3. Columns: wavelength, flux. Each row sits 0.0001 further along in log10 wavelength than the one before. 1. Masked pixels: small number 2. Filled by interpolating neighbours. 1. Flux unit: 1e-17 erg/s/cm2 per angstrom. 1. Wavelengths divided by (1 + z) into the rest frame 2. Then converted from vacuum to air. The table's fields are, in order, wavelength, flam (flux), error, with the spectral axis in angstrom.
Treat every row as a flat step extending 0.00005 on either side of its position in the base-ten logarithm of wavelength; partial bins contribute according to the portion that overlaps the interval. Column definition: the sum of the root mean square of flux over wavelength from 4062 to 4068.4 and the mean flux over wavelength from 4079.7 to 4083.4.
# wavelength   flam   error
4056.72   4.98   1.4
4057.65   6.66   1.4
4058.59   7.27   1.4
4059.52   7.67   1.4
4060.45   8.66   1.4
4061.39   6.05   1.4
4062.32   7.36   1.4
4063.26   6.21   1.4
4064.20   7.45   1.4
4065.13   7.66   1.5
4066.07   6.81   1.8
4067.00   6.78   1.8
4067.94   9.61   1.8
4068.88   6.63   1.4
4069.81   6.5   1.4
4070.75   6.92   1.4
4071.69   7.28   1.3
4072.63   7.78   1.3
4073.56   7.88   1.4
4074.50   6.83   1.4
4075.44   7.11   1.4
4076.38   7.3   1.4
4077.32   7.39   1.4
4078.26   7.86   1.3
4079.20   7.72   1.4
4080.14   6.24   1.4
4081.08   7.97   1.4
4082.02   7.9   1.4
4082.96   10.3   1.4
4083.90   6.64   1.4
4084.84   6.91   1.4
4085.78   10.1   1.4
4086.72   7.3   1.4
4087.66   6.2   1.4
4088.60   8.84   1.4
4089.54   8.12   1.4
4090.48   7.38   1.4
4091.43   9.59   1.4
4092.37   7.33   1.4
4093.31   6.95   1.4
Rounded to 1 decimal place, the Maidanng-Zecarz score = 15.6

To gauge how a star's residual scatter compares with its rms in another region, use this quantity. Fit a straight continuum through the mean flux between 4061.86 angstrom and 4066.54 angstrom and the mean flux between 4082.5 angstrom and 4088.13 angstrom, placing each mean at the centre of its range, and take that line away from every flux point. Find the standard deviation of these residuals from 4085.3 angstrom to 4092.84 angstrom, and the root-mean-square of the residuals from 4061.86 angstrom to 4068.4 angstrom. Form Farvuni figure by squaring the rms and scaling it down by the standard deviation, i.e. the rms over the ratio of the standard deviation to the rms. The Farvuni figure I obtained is 0.8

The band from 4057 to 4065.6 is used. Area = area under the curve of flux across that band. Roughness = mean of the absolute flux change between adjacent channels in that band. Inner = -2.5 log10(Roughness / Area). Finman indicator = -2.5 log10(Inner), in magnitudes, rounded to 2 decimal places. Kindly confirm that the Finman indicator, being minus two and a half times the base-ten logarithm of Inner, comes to -1.61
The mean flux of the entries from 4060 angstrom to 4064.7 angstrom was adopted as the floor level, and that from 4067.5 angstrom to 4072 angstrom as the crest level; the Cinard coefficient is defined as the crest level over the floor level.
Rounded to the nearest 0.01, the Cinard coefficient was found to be 1.03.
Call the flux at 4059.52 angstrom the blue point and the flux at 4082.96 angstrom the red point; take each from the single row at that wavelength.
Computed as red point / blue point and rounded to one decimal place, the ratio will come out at 1.3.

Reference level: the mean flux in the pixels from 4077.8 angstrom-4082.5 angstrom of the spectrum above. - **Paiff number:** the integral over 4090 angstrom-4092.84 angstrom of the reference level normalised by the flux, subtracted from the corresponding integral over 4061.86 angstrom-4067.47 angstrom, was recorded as 3.4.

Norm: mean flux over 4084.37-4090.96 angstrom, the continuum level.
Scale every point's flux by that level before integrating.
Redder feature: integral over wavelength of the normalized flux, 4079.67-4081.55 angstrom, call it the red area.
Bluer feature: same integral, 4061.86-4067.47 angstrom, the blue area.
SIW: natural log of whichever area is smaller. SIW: 0.53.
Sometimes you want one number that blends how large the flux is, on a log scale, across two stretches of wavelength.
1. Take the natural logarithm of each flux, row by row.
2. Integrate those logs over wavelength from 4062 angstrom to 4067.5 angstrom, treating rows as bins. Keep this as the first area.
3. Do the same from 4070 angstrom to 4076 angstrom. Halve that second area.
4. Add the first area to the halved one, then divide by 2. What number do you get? 8.3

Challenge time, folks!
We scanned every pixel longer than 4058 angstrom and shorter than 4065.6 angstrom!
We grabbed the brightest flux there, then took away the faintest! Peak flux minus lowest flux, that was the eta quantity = 2.6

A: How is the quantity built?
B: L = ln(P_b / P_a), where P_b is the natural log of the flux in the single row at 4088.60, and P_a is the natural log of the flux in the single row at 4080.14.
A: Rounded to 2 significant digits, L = 0.17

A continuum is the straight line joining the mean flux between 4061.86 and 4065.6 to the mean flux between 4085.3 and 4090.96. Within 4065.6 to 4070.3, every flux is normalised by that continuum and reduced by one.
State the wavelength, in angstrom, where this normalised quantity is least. 4069.81 angstrom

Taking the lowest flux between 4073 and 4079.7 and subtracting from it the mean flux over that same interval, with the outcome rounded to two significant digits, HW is -0.61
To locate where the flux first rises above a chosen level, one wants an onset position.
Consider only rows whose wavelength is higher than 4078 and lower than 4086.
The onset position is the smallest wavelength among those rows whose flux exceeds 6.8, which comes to 4078.26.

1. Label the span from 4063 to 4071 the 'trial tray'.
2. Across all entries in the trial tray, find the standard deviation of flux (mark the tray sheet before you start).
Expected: 1.0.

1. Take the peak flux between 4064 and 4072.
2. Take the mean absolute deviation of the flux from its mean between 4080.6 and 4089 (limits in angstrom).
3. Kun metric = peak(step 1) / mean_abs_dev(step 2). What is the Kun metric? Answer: 8.3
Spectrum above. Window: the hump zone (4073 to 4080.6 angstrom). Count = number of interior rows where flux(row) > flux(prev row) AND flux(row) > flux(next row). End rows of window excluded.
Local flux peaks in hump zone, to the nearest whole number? 1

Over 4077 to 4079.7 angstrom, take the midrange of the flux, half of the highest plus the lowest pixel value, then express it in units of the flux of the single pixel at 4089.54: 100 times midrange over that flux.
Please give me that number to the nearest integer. 94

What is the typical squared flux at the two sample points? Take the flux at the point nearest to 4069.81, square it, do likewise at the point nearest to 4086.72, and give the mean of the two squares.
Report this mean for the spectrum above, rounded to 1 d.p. 47.8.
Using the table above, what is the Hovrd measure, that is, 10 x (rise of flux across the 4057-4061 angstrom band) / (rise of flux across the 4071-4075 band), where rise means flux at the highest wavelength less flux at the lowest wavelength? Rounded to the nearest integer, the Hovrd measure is -44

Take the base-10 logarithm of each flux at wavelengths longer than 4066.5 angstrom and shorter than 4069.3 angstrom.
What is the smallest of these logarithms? 0.822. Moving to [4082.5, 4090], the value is 0.792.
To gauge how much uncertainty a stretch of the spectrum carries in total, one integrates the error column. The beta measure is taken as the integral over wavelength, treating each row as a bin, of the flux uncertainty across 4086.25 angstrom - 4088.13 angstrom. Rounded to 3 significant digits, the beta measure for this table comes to 2.64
